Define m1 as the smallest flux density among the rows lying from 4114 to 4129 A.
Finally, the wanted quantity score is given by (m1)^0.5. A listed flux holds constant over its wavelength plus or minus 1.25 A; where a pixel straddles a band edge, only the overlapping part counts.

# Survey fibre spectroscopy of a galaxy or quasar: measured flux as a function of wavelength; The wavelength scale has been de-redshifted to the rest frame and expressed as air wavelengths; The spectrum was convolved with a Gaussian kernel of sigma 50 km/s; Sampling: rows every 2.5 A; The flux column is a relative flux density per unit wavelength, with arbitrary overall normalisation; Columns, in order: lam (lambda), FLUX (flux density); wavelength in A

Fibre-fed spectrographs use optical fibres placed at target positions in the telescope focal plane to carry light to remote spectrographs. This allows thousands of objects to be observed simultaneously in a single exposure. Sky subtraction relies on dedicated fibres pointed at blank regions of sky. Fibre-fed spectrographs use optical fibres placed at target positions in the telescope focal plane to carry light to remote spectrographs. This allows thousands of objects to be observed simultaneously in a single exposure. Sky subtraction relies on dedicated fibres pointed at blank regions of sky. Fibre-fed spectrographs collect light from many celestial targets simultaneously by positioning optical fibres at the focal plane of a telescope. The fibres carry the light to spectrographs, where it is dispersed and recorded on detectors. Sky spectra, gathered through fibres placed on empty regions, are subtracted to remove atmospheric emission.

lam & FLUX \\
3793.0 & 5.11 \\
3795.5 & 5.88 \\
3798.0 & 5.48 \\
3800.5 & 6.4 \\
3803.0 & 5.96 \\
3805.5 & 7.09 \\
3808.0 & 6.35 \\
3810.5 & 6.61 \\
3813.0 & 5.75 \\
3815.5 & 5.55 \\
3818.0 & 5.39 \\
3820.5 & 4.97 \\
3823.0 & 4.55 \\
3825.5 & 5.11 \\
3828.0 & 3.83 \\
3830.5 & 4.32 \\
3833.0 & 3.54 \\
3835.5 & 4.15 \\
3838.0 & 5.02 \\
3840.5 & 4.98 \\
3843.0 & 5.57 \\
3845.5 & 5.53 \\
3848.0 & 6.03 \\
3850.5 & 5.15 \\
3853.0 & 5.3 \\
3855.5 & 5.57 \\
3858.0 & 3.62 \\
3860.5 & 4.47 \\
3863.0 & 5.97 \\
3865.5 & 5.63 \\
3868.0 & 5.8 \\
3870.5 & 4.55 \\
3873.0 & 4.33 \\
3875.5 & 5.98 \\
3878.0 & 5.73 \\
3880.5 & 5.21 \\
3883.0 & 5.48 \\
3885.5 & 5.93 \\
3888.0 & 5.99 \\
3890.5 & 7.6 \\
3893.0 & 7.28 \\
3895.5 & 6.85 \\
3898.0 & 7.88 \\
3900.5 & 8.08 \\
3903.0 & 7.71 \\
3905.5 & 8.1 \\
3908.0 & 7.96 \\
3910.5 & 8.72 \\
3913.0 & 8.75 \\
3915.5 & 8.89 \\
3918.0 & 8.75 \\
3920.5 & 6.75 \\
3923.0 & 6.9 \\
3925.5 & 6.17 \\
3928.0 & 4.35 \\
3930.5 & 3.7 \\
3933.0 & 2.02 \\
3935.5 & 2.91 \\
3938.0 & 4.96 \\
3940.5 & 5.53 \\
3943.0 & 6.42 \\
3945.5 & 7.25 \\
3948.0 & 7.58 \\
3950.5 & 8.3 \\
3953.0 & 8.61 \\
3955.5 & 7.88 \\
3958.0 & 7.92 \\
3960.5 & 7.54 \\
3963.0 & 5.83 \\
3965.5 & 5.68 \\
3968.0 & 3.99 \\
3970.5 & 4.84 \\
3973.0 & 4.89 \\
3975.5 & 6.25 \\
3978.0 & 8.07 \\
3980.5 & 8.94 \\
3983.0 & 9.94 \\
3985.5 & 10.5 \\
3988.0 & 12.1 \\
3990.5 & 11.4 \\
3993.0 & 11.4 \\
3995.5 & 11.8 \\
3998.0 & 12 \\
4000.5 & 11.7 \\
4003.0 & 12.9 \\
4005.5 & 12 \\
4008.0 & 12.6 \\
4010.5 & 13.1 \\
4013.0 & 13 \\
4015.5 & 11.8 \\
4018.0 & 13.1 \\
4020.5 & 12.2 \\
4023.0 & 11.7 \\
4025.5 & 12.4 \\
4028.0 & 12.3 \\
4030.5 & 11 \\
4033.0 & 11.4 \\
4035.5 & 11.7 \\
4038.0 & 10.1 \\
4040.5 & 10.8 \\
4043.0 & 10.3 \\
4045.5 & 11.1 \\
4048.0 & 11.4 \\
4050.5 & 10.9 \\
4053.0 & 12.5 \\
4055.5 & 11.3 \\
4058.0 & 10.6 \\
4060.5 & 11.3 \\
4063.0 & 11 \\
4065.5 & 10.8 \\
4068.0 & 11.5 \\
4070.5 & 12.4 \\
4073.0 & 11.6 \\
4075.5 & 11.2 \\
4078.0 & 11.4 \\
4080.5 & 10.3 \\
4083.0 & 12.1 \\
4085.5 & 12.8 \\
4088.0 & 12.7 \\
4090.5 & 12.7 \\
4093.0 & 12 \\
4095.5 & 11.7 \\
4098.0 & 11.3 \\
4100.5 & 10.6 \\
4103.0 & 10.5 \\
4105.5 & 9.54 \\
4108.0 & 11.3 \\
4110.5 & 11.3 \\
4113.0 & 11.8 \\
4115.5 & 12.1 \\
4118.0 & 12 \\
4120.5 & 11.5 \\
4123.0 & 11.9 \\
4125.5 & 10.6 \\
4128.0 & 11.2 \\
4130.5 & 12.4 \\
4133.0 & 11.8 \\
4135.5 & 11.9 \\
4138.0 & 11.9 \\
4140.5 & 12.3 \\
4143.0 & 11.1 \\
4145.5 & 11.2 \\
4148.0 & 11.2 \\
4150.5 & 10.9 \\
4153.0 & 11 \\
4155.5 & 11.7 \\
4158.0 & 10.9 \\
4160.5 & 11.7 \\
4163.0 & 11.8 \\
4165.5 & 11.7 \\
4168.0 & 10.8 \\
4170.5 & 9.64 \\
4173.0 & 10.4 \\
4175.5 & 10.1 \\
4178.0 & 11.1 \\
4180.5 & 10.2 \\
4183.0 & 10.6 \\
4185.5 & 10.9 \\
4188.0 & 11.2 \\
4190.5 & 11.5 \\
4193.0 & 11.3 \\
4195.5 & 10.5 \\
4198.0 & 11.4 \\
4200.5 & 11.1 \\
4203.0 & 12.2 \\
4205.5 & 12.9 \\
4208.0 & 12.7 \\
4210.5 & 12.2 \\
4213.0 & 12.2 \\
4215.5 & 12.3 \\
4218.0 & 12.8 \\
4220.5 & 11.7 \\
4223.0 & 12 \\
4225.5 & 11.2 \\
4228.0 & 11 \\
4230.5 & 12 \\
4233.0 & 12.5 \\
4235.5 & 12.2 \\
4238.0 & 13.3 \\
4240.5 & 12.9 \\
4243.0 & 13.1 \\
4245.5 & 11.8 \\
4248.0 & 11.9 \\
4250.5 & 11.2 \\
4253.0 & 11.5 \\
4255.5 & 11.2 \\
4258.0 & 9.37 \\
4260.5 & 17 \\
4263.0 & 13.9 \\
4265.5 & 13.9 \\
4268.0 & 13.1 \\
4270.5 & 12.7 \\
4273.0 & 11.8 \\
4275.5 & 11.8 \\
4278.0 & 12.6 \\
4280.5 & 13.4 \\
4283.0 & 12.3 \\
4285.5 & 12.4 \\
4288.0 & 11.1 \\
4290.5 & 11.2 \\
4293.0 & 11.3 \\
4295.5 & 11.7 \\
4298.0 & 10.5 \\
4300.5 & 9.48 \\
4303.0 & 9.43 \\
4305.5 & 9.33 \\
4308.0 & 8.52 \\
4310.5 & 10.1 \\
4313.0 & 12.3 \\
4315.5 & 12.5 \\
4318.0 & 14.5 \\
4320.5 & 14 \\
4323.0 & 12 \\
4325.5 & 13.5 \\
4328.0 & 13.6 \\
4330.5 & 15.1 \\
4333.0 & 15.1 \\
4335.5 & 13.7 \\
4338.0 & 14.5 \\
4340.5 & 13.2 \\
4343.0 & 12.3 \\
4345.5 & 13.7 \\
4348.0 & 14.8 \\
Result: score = 3.26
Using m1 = 10.6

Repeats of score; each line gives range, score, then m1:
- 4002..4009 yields 3.46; 12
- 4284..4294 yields 3.33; 11.1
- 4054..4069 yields 3.26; 10.6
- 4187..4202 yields 3.24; 10.5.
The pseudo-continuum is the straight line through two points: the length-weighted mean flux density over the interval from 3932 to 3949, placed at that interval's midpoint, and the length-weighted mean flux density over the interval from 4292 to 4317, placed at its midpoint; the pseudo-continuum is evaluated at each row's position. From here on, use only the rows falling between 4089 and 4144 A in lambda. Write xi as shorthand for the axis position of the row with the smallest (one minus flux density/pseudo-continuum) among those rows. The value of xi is 4090.5 A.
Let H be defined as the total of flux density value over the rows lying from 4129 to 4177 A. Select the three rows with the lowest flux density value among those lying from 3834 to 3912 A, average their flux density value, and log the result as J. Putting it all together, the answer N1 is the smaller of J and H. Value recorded 4.0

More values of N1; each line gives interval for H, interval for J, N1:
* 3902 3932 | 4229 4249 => 11.9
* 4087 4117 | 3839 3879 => 4.1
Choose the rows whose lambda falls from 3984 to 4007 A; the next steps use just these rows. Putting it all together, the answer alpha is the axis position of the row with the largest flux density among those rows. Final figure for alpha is 4003.0 A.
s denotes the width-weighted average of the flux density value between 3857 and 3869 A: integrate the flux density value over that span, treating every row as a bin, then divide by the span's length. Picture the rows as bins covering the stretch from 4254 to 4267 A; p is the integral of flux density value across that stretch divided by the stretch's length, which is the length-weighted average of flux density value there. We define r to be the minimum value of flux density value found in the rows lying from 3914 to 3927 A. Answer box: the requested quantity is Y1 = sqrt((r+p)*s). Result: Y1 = 9.9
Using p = 13.0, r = 6.17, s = 5.1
